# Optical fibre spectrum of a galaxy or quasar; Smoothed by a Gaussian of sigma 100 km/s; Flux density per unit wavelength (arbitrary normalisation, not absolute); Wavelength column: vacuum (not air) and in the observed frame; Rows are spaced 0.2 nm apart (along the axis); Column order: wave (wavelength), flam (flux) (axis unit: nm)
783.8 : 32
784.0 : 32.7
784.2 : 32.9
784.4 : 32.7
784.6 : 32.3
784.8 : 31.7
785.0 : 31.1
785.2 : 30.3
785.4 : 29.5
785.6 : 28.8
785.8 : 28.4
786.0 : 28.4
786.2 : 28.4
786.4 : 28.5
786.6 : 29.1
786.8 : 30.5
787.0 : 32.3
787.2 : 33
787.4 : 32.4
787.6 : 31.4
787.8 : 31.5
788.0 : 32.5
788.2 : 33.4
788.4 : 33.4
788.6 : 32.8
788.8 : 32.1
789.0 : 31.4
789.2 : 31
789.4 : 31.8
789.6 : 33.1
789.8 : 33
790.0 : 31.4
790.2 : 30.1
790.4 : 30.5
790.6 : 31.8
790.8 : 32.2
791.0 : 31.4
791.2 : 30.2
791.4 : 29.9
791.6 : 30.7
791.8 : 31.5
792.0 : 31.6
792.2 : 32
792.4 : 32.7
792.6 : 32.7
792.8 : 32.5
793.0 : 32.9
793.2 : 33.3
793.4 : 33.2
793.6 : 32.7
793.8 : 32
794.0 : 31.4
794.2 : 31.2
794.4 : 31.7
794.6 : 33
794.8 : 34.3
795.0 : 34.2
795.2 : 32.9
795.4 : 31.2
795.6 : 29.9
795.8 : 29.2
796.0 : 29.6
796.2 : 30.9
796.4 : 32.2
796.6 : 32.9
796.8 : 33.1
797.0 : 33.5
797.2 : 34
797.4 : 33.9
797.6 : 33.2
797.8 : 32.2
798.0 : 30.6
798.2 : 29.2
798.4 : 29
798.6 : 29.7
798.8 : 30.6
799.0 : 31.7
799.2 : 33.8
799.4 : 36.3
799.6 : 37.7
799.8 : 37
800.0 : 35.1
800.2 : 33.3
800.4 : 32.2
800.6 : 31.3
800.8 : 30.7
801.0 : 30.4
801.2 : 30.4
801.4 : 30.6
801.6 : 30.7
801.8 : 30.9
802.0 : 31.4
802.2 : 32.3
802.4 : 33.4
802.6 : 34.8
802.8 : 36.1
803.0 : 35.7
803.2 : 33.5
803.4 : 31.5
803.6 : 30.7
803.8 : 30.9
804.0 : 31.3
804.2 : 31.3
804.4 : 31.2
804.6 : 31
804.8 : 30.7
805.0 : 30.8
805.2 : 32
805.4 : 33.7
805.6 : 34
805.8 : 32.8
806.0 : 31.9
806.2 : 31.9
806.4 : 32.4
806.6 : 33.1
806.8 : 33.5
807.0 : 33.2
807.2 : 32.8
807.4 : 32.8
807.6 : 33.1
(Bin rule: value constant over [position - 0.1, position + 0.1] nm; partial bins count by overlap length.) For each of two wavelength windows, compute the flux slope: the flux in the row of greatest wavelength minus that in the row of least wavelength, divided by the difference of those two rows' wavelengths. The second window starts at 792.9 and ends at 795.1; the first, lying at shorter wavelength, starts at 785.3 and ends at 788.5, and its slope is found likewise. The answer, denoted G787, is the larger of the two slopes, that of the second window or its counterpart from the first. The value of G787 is 1.3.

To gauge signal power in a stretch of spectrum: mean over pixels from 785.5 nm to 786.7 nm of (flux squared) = 818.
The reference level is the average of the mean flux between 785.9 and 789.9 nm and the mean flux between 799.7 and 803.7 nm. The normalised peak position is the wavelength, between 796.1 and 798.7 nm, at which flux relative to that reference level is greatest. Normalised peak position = 797.2 nm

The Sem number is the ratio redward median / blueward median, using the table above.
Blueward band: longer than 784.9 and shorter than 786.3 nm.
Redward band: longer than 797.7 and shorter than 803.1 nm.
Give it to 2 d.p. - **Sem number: 1.10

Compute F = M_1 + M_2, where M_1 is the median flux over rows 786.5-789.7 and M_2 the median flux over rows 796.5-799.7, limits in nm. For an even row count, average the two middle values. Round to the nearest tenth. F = 65.2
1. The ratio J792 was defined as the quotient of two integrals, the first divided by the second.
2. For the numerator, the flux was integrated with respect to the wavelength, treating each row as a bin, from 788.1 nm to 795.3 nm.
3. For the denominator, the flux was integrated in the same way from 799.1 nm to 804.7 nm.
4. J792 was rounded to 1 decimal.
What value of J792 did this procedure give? 1.3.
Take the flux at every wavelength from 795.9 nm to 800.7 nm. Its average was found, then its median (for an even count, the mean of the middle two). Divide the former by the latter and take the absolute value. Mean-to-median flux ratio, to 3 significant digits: 1.00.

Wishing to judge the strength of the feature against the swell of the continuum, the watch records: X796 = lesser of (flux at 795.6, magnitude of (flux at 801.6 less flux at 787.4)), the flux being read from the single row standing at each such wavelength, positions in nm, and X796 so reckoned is 1.7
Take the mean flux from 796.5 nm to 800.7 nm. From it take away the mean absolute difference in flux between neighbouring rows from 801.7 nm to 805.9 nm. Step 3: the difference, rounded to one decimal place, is 32.1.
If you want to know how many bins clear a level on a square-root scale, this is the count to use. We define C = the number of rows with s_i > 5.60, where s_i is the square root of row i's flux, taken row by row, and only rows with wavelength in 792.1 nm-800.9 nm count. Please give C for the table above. 31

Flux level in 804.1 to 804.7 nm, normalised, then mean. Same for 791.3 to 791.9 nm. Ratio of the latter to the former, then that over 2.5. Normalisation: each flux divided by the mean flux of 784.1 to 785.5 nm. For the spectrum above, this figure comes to 0.394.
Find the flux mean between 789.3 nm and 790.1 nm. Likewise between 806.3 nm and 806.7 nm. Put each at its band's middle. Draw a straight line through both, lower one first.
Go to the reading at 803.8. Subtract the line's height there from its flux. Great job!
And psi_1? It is -1.8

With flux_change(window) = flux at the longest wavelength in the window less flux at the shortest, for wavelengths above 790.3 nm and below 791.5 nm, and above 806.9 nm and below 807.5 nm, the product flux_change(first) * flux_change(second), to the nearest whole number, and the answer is 0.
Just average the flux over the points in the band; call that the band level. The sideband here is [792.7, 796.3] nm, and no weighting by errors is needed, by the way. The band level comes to 32.0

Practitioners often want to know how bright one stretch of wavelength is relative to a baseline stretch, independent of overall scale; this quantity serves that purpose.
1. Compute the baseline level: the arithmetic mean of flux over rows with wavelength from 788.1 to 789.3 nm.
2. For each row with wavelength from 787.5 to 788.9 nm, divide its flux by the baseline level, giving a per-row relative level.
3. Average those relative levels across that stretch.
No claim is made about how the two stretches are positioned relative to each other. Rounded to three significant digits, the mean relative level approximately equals 1.00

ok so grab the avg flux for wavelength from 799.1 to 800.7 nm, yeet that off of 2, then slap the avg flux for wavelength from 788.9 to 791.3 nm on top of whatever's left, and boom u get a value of -1.1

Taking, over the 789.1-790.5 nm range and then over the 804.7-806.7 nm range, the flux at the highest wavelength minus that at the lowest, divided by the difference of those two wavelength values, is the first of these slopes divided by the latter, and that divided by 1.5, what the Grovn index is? -0.21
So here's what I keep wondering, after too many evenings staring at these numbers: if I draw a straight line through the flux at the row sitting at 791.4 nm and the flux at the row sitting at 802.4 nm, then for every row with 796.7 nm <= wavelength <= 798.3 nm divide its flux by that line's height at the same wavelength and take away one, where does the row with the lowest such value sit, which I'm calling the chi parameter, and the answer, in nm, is 798.2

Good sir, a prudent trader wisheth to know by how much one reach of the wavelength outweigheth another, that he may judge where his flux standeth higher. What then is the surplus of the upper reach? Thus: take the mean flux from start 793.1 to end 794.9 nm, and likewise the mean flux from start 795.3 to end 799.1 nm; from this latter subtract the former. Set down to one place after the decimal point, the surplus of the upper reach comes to -1.1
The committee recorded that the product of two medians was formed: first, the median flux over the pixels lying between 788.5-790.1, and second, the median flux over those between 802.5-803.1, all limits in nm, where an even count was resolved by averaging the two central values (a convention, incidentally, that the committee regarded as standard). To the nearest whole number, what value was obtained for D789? 1141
